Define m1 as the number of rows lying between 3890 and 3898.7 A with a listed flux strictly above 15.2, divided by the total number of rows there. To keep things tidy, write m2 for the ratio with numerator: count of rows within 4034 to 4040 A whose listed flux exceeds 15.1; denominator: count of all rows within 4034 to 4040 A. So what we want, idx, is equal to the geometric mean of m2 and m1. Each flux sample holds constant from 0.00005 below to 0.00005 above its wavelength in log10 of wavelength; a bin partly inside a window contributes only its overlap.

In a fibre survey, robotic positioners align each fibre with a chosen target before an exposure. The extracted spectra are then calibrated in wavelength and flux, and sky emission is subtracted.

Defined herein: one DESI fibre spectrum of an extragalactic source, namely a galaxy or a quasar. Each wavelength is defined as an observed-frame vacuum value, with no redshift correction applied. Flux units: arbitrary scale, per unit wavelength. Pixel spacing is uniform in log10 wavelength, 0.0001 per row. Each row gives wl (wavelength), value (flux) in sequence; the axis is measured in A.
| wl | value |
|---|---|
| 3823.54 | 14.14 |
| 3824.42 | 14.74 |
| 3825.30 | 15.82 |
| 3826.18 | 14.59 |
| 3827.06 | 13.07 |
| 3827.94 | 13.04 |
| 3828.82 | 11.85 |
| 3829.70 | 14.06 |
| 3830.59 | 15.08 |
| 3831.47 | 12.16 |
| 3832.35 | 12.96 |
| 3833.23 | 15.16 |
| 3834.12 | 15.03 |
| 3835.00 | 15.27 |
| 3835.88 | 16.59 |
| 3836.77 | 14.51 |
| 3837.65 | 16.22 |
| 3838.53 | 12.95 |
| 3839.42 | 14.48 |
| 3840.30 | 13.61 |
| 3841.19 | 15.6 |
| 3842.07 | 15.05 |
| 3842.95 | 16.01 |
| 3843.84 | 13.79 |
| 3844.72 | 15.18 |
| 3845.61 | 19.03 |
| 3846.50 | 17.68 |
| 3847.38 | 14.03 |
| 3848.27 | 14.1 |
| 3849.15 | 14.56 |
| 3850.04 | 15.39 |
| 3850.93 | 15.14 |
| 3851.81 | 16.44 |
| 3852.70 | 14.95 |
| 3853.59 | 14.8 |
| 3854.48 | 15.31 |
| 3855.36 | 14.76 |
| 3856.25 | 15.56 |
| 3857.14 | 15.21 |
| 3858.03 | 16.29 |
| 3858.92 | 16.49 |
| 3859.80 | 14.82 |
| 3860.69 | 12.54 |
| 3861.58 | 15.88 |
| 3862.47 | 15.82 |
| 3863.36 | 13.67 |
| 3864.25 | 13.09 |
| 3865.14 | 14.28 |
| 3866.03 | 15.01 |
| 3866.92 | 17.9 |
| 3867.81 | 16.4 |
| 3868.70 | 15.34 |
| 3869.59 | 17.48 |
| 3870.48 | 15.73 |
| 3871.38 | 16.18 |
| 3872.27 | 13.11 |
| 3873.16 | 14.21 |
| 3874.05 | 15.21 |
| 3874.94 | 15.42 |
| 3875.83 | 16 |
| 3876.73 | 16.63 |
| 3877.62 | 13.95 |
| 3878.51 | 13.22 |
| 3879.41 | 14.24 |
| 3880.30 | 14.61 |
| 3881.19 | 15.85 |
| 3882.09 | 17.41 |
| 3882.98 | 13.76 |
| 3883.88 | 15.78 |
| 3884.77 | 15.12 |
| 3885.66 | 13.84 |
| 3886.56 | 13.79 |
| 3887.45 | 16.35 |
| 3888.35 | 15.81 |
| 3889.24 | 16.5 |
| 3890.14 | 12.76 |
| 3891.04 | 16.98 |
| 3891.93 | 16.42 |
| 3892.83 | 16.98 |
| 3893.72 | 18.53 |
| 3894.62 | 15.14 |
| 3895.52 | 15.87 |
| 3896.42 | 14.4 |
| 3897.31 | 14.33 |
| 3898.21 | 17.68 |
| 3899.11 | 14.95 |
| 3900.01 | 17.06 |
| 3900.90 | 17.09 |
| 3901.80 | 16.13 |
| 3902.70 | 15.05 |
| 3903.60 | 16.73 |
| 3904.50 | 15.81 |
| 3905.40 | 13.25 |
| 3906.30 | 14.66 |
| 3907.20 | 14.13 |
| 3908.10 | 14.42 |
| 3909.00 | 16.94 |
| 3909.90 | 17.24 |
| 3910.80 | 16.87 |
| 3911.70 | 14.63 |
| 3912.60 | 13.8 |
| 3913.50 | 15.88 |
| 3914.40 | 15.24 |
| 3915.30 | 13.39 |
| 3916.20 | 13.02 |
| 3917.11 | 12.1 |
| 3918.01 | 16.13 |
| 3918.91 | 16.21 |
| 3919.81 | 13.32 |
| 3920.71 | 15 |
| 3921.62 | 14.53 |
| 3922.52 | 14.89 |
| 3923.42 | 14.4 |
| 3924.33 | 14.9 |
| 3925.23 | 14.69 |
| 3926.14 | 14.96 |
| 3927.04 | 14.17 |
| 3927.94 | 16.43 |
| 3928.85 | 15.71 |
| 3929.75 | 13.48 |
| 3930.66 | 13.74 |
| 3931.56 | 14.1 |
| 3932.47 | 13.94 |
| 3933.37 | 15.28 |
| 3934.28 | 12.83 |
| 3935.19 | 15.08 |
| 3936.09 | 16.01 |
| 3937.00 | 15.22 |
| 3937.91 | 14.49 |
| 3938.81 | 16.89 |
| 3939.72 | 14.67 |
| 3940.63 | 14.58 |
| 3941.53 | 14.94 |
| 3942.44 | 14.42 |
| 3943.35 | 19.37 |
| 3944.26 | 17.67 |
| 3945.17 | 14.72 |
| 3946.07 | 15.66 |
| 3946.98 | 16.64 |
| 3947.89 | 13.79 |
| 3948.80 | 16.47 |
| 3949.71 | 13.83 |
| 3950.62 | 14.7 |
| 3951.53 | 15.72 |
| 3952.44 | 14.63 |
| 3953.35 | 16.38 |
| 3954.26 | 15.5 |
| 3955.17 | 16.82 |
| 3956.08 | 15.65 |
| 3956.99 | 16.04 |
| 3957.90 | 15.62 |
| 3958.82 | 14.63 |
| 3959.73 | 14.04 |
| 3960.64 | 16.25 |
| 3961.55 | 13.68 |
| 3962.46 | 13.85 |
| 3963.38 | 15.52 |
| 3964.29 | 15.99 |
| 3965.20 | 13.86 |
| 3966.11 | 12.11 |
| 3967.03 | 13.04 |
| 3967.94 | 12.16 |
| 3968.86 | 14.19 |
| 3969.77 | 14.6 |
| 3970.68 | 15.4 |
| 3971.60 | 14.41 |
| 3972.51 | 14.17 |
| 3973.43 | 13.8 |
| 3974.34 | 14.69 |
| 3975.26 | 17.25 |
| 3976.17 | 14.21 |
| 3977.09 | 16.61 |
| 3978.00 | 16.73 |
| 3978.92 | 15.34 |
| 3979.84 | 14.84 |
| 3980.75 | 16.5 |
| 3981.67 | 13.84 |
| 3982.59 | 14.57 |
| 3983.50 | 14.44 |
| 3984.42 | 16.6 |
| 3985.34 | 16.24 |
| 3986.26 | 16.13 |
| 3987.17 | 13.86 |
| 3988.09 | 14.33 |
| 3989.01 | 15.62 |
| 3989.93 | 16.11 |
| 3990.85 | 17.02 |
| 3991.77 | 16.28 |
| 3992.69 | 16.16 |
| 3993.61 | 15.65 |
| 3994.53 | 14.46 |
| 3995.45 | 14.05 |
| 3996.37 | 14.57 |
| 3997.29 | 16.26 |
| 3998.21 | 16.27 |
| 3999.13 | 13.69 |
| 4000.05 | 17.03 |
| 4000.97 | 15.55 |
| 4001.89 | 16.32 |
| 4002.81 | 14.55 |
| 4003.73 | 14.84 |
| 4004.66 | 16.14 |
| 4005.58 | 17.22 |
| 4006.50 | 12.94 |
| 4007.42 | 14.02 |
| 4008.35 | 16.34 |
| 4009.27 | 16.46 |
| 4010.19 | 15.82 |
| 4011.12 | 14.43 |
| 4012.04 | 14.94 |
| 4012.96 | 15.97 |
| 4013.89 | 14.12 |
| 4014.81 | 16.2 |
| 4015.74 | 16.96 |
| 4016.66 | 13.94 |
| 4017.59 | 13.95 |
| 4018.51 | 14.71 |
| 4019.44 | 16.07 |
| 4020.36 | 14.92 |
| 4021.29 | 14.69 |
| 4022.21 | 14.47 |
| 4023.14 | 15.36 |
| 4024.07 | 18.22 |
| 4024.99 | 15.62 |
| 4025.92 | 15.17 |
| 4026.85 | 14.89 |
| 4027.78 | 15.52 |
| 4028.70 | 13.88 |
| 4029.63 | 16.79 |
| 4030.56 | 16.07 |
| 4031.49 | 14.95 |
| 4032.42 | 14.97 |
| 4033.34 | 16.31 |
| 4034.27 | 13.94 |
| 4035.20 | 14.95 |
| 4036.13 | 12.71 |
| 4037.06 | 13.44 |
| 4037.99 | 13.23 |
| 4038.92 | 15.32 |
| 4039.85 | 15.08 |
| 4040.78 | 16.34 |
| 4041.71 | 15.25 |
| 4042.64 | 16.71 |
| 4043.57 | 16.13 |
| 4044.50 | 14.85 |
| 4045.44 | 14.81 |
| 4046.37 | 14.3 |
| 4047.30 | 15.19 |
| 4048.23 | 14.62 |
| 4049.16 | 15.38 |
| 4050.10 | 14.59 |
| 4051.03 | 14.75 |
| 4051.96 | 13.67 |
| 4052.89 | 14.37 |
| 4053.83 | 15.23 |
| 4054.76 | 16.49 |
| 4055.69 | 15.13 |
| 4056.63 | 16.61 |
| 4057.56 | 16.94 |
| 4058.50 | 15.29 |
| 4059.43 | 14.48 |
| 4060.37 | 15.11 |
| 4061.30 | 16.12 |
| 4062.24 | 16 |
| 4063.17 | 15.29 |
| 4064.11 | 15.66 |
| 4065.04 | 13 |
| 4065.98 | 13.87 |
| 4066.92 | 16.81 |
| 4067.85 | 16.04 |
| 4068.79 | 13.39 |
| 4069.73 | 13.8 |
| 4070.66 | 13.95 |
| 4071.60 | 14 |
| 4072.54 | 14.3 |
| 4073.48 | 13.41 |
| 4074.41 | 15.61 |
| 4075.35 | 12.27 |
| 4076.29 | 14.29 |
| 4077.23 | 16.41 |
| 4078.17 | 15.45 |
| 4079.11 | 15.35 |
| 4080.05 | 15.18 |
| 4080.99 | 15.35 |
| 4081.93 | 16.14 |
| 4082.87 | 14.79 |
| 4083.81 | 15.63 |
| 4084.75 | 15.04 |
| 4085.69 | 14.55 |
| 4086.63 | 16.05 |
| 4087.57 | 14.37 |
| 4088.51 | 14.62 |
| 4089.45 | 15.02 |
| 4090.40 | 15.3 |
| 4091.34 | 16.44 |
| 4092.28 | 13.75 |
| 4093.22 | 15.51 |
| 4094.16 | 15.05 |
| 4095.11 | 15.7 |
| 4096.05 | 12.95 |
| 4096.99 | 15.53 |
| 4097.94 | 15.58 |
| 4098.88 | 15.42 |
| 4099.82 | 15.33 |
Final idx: 0.3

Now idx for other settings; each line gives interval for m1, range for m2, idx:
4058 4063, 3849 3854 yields 0.5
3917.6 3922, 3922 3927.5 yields 0.0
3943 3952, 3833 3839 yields 0.6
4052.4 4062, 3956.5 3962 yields 0.5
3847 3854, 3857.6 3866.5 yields 0.3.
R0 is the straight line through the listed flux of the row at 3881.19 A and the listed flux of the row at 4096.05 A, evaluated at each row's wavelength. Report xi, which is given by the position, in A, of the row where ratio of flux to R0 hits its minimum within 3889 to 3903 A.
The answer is 3890.14 A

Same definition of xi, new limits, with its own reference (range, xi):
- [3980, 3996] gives 3981.67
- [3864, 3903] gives 3890.14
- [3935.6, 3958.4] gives 3947.89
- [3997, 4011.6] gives 4006.50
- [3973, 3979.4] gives 3973.43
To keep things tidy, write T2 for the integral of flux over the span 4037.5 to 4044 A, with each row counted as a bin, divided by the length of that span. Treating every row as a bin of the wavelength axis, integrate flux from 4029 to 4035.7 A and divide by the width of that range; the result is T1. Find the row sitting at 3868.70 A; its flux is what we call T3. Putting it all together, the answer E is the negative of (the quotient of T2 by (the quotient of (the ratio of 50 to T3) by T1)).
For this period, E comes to -73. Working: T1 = 15.4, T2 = 15.4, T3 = 15.34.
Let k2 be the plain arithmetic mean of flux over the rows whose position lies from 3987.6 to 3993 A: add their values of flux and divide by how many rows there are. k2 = 15.92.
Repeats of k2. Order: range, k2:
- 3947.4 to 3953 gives 14.86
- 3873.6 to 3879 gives 15.07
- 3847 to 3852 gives 14.94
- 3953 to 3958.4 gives 16.00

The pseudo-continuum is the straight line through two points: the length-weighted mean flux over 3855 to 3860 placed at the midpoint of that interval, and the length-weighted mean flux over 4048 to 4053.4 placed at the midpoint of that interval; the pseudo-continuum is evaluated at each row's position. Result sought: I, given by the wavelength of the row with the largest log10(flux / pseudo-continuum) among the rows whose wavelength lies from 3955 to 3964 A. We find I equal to 3955.17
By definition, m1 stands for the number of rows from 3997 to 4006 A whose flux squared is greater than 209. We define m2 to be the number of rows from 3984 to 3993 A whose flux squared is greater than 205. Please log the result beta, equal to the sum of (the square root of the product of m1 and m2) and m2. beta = 18.0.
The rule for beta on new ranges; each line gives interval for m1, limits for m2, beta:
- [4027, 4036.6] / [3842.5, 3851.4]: 14.0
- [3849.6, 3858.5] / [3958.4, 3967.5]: 10.3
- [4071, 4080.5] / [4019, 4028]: 17.1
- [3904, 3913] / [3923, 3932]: 12.0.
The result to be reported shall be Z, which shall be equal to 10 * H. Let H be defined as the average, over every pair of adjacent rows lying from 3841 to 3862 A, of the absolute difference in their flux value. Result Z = 12.7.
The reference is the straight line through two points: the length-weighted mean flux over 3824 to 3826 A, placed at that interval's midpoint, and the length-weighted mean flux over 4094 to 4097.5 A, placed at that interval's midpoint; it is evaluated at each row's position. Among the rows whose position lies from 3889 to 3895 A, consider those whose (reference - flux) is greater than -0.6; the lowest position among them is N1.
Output 3890.14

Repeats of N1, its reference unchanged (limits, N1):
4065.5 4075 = 4065.98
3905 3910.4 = 3905.40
